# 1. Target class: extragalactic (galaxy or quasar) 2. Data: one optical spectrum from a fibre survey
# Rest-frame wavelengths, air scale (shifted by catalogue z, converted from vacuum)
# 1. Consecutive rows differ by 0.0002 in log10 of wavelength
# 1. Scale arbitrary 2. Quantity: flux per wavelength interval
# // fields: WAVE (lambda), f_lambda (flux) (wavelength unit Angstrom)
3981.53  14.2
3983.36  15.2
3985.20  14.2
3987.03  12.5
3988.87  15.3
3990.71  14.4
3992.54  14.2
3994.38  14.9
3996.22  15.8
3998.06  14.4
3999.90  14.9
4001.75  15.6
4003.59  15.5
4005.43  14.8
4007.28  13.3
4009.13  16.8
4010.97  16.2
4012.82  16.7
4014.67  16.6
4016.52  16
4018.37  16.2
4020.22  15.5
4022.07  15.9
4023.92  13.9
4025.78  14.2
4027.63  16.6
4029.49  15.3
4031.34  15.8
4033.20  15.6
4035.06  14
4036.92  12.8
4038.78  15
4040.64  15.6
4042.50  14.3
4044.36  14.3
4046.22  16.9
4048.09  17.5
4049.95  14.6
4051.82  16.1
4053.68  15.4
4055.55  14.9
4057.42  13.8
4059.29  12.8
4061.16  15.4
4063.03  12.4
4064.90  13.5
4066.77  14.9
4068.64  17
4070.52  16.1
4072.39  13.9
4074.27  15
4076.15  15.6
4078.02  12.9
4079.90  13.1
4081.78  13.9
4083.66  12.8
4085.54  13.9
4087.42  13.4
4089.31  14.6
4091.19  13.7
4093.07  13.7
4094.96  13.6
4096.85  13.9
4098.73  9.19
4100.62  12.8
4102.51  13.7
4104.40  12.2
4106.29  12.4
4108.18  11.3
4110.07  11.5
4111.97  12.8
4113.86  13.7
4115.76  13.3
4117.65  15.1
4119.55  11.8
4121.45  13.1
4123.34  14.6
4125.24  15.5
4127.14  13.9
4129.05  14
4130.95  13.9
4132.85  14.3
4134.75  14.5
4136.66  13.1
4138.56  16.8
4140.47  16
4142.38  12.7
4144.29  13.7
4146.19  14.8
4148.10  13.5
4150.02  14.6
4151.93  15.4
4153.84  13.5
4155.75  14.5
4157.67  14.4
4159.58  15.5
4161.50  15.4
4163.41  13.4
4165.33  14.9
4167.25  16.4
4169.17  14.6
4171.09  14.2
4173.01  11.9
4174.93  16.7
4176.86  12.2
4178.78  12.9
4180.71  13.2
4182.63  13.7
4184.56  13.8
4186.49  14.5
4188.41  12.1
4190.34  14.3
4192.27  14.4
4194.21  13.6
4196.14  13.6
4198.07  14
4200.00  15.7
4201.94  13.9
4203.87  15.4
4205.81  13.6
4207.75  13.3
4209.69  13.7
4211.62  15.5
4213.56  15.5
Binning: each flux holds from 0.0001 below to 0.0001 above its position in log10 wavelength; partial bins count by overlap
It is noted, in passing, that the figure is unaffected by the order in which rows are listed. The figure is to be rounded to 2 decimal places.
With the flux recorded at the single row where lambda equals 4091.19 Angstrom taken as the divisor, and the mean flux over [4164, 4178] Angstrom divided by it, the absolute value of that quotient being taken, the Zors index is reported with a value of 1.05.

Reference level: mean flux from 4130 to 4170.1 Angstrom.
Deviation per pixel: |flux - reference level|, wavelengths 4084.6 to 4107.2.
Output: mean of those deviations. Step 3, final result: 1.5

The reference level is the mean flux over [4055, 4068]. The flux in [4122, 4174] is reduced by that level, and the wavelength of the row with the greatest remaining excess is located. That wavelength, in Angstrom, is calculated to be 4138.56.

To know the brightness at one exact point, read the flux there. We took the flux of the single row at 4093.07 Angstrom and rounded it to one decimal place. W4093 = 13.7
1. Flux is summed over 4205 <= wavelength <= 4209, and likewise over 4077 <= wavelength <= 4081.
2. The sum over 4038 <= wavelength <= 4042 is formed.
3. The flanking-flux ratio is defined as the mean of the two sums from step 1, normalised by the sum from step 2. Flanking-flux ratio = 0.86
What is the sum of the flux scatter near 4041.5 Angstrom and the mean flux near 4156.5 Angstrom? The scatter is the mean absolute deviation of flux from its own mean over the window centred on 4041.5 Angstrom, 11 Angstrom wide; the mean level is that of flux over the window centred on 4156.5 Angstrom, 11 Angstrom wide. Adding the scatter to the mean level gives 15.8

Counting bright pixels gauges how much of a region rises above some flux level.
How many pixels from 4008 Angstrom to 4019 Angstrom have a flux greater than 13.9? 6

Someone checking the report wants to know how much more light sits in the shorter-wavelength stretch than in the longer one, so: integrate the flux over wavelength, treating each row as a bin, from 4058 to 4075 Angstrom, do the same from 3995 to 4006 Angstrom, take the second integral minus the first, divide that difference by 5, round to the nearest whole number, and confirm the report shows -16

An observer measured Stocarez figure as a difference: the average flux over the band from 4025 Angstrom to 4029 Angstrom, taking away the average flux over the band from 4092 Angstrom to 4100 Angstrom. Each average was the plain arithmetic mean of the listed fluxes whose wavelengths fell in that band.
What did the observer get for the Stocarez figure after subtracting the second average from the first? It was 2.8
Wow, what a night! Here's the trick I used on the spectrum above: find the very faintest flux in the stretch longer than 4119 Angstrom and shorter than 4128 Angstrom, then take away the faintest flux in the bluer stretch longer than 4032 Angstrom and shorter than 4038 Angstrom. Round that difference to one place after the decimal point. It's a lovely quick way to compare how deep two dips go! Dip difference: -1.0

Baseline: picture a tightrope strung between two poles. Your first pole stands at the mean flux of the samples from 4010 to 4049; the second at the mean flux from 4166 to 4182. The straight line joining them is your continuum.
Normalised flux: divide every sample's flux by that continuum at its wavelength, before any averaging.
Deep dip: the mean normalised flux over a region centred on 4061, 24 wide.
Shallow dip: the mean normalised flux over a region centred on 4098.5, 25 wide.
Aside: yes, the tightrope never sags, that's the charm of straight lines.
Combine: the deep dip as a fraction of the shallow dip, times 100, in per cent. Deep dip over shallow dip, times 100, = 112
